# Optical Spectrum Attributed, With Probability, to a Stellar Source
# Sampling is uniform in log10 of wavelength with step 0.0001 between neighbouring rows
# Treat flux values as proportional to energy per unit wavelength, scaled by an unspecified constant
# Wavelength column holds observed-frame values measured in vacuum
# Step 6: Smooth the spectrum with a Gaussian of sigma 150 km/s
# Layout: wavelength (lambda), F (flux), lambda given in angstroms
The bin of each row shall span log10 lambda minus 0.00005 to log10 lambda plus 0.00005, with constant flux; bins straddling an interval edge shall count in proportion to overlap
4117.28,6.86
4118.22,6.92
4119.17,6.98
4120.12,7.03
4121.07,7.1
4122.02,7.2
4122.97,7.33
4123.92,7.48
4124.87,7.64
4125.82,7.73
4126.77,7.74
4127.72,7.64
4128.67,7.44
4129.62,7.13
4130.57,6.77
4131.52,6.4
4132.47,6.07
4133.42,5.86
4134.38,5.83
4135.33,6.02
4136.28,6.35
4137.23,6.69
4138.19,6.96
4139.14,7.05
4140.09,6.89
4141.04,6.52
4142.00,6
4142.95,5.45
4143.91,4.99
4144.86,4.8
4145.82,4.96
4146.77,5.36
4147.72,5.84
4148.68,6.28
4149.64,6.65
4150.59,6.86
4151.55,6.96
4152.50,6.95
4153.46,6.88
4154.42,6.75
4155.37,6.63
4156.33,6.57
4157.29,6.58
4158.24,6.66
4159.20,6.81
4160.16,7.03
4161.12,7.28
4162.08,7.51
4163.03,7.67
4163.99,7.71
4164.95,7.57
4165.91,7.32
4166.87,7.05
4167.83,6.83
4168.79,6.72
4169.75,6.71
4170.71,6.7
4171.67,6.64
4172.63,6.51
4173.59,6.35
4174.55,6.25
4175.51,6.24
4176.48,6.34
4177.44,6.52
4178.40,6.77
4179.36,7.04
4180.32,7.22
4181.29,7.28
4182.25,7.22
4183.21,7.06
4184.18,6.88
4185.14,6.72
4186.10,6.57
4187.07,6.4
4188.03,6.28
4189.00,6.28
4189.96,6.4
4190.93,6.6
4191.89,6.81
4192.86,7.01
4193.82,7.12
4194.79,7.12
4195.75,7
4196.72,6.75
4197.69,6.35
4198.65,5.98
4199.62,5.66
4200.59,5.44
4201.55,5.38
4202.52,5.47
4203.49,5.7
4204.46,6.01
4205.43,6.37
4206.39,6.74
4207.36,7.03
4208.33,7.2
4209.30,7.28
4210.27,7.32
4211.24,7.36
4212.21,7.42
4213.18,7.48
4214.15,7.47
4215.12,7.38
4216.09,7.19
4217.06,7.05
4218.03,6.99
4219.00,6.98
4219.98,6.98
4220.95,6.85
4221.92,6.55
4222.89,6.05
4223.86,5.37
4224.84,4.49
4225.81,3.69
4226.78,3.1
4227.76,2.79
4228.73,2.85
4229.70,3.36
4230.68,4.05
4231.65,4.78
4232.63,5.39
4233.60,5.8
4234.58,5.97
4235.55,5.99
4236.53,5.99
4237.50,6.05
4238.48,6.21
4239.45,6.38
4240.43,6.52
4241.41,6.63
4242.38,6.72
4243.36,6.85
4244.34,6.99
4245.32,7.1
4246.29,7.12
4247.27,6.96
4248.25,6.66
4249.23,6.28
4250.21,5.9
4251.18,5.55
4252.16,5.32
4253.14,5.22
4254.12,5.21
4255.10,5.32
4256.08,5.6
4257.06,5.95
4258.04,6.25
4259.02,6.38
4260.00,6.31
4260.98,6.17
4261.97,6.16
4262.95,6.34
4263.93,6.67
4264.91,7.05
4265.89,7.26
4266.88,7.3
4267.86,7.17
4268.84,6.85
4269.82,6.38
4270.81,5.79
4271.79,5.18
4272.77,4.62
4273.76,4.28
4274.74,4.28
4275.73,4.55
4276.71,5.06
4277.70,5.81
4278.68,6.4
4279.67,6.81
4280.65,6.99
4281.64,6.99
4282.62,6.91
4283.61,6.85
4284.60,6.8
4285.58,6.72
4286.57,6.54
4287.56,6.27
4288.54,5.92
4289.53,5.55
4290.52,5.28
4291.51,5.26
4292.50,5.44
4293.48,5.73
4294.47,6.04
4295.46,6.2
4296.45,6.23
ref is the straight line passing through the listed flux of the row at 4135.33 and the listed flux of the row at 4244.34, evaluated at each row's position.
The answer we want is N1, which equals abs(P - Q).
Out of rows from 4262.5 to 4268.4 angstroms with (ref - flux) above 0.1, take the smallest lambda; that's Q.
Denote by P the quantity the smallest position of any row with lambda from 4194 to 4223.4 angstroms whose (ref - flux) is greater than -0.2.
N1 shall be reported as 66.2 angstroms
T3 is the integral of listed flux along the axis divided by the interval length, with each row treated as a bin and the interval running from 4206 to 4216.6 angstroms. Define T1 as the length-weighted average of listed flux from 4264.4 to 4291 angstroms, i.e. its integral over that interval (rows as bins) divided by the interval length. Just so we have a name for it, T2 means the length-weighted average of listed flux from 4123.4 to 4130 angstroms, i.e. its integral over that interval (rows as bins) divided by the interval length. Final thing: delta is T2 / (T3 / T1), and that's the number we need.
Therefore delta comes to 6.4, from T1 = 6.1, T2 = 7.5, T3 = 7.26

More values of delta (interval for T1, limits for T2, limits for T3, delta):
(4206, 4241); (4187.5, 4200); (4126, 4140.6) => 5.8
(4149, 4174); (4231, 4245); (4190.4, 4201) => 6.5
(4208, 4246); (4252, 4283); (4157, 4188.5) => 5.3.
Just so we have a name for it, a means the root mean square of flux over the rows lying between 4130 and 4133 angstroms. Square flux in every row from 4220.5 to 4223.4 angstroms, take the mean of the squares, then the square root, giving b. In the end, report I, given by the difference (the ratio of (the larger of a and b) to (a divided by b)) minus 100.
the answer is -93.4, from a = 6.4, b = 6.49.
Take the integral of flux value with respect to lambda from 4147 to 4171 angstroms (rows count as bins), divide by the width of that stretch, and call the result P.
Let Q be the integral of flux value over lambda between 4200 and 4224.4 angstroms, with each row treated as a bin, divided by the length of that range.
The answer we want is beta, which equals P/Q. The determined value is 1.03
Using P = 6.9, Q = 6.674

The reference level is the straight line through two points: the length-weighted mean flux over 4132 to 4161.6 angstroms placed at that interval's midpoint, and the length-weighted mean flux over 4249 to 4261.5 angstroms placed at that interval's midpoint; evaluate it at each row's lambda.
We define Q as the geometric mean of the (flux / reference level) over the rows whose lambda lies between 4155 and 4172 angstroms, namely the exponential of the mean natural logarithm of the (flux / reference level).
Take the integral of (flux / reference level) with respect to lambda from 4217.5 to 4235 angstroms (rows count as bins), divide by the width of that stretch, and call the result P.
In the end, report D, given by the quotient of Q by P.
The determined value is 1.30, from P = 0.86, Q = 1.12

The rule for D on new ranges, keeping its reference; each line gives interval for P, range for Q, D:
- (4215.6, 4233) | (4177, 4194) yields 1.25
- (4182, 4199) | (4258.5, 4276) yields 0.95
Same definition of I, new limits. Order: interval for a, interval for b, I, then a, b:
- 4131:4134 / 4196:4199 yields -93.4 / 6.1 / 6.37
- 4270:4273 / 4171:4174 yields -91.9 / 5.2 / 6.50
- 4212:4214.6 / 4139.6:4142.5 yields -93.5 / 7.5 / 6.48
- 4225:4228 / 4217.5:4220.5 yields -84.8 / 3.2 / 6.98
